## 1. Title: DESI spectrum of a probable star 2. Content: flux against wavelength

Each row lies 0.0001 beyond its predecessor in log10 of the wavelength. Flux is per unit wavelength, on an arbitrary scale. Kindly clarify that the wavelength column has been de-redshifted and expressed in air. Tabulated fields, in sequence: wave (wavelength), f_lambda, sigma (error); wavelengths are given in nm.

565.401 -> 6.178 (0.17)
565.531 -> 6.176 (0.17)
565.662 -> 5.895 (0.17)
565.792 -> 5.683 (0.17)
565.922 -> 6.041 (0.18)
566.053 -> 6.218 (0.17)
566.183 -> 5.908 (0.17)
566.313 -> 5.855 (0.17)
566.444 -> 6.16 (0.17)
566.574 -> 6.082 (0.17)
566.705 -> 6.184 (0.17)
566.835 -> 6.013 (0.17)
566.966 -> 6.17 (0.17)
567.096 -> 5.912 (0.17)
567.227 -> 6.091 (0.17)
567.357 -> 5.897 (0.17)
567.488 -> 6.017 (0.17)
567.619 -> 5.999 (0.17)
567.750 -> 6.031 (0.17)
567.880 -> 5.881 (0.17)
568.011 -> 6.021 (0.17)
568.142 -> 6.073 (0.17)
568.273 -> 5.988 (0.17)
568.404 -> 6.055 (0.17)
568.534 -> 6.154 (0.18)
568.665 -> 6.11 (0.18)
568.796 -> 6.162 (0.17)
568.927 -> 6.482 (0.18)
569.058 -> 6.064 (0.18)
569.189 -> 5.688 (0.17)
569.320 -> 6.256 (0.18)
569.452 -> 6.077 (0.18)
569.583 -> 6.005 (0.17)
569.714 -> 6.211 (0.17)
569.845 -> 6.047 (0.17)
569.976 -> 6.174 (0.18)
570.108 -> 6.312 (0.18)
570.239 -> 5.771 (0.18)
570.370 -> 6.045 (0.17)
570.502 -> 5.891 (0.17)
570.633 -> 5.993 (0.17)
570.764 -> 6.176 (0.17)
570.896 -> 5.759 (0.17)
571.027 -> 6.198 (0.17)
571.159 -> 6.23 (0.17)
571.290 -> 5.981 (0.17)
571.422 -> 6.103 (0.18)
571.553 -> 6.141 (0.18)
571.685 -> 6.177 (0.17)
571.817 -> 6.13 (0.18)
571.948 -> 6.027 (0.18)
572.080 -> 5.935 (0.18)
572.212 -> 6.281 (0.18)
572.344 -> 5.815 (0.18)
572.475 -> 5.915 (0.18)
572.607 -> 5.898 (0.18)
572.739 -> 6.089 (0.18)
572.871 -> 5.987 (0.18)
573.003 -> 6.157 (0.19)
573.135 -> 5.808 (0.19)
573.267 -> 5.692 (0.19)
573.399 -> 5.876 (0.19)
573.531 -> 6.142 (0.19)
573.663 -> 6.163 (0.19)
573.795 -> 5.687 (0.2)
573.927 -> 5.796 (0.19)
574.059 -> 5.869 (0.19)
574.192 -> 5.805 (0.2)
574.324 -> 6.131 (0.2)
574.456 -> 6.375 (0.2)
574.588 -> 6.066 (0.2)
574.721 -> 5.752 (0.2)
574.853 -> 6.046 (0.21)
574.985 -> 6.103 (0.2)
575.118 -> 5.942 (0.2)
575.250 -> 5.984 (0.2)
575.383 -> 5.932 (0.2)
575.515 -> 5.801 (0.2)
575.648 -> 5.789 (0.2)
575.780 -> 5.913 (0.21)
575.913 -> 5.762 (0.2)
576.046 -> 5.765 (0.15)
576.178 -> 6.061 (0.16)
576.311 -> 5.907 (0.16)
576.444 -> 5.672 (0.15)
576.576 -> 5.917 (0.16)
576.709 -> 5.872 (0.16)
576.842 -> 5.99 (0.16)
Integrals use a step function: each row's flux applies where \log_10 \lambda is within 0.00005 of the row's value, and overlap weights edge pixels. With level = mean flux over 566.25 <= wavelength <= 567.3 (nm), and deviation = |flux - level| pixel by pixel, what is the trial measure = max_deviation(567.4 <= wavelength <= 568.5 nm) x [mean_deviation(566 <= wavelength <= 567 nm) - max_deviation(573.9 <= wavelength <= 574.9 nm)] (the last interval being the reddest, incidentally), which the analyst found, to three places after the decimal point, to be -0.036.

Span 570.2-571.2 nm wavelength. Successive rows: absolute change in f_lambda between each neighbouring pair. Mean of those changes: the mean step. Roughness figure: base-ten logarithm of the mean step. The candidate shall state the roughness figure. -0.64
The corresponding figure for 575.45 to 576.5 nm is -0.86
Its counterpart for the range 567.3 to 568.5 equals -1.08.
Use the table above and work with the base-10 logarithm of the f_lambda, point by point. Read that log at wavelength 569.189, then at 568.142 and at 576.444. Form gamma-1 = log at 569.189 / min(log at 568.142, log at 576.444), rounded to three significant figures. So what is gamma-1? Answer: 1.00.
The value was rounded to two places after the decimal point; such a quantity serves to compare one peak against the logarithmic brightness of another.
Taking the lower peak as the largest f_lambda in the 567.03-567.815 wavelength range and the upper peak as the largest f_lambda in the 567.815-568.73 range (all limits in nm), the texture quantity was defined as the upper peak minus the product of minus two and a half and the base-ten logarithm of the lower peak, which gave 8.12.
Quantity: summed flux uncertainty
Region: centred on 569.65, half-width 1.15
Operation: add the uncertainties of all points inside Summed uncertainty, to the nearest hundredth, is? 3.15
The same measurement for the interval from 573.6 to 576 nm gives 3.59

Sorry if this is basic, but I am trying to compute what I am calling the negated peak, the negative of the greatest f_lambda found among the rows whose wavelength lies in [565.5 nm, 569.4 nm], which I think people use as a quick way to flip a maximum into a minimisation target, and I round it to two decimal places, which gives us -6.48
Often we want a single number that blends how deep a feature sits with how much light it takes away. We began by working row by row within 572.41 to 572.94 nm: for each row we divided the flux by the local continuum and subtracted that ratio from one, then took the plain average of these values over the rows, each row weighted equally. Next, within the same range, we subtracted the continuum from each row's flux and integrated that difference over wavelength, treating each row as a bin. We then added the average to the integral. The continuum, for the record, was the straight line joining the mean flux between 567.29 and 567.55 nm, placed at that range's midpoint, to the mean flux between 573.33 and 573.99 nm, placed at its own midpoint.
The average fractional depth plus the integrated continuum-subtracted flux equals 0.01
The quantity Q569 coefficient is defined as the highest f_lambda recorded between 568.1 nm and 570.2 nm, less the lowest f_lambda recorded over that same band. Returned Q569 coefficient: 0.79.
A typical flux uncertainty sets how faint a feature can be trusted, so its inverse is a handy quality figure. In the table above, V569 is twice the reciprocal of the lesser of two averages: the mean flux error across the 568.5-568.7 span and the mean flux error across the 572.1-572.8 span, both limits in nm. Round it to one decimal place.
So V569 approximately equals 11.1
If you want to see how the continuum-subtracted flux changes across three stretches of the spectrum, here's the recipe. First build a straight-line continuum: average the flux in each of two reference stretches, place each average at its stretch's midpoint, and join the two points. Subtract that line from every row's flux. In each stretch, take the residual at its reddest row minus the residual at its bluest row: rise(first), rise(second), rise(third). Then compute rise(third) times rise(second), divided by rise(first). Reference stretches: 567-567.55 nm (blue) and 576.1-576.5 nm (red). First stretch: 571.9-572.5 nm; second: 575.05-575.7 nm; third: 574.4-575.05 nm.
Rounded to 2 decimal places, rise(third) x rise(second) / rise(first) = -0.37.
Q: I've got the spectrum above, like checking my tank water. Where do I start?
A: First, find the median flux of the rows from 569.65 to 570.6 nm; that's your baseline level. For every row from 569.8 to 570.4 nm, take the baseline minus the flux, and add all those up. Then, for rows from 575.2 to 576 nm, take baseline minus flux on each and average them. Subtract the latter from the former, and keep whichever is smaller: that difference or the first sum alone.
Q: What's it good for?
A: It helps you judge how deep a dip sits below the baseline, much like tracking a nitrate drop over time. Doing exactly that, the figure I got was -0.30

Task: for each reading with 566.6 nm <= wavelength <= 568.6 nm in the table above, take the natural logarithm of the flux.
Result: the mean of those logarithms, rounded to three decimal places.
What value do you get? 1.797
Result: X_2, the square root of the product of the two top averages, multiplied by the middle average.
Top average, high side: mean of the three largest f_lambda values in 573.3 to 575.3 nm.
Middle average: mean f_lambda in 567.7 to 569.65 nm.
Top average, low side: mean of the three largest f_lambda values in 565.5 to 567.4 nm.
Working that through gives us 37.7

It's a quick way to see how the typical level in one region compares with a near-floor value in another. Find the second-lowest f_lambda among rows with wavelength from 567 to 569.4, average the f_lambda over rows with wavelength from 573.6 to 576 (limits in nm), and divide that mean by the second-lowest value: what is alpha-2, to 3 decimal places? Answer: 1.010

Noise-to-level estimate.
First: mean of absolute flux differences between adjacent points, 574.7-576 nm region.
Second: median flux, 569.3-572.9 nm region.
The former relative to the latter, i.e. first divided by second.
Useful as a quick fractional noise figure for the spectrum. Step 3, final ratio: 0.019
